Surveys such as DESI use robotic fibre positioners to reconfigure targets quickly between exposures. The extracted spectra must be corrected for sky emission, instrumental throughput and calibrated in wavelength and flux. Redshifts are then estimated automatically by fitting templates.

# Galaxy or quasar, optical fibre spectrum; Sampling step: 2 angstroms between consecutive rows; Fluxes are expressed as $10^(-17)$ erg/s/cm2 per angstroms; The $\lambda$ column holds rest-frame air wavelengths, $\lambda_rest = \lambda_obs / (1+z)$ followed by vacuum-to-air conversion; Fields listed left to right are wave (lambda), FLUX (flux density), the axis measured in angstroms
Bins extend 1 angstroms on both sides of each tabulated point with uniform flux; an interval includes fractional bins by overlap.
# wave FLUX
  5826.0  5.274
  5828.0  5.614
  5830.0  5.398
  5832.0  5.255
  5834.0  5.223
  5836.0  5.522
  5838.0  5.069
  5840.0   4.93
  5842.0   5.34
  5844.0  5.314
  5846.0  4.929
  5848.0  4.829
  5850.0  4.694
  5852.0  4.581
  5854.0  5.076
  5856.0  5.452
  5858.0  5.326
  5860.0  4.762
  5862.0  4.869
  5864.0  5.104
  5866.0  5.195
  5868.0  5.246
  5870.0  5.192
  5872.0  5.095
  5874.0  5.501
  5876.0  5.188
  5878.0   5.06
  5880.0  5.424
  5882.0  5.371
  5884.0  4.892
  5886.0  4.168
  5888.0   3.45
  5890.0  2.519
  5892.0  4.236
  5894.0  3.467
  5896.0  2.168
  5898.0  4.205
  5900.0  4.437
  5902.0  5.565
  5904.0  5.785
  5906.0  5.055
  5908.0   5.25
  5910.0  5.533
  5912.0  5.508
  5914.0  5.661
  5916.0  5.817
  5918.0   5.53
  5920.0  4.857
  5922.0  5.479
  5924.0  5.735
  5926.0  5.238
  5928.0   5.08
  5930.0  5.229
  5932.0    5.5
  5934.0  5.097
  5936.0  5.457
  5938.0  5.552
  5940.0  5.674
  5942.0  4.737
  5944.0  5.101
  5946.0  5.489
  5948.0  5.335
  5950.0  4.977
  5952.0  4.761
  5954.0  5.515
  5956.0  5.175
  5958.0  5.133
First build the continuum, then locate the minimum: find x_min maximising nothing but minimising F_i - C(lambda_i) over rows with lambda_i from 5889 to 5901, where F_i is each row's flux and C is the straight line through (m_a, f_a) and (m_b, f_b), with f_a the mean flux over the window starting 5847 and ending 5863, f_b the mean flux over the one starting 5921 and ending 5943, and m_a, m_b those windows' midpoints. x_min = 5896.0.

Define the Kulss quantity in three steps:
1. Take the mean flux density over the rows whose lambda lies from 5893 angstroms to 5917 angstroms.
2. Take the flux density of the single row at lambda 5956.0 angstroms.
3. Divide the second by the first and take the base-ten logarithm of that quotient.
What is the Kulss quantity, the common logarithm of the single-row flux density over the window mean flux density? 0.026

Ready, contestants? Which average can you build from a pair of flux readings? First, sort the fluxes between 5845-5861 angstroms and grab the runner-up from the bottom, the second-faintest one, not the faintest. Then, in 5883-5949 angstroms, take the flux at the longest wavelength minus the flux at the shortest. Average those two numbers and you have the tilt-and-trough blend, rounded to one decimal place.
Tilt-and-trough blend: 2.6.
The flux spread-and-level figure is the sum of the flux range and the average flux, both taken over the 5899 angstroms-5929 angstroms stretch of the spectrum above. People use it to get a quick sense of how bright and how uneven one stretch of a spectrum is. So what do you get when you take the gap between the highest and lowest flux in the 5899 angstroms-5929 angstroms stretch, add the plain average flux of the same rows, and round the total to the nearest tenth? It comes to 6.7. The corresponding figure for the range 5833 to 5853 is 6.0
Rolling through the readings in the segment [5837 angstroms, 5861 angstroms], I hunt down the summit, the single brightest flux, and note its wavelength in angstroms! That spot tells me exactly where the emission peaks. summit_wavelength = 5856.0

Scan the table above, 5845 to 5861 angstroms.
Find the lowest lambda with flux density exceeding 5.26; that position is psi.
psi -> 5856.0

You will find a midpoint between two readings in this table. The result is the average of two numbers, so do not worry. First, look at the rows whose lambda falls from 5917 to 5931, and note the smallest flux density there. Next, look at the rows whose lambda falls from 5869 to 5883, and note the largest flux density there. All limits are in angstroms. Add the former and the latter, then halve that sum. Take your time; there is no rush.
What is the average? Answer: 5.18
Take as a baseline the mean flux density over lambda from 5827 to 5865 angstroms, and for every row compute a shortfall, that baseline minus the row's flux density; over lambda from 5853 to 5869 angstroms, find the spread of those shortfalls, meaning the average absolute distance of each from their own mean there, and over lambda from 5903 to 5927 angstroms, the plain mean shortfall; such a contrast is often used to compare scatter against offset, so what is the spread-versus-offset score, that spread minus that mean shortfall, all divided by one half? 1.0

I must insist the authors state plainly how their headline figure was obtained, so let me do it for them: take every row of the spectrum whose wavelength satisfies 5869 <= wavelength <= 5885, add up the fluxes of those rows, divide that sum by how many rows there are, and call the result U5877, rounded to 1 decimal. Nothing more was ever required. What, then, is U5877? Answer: 5.2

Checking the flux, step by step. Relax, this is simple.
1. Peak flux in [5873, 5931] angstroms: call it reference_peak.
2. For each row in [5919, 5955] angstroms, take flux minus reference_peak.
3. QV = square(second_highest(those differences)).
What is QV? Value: 0.020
